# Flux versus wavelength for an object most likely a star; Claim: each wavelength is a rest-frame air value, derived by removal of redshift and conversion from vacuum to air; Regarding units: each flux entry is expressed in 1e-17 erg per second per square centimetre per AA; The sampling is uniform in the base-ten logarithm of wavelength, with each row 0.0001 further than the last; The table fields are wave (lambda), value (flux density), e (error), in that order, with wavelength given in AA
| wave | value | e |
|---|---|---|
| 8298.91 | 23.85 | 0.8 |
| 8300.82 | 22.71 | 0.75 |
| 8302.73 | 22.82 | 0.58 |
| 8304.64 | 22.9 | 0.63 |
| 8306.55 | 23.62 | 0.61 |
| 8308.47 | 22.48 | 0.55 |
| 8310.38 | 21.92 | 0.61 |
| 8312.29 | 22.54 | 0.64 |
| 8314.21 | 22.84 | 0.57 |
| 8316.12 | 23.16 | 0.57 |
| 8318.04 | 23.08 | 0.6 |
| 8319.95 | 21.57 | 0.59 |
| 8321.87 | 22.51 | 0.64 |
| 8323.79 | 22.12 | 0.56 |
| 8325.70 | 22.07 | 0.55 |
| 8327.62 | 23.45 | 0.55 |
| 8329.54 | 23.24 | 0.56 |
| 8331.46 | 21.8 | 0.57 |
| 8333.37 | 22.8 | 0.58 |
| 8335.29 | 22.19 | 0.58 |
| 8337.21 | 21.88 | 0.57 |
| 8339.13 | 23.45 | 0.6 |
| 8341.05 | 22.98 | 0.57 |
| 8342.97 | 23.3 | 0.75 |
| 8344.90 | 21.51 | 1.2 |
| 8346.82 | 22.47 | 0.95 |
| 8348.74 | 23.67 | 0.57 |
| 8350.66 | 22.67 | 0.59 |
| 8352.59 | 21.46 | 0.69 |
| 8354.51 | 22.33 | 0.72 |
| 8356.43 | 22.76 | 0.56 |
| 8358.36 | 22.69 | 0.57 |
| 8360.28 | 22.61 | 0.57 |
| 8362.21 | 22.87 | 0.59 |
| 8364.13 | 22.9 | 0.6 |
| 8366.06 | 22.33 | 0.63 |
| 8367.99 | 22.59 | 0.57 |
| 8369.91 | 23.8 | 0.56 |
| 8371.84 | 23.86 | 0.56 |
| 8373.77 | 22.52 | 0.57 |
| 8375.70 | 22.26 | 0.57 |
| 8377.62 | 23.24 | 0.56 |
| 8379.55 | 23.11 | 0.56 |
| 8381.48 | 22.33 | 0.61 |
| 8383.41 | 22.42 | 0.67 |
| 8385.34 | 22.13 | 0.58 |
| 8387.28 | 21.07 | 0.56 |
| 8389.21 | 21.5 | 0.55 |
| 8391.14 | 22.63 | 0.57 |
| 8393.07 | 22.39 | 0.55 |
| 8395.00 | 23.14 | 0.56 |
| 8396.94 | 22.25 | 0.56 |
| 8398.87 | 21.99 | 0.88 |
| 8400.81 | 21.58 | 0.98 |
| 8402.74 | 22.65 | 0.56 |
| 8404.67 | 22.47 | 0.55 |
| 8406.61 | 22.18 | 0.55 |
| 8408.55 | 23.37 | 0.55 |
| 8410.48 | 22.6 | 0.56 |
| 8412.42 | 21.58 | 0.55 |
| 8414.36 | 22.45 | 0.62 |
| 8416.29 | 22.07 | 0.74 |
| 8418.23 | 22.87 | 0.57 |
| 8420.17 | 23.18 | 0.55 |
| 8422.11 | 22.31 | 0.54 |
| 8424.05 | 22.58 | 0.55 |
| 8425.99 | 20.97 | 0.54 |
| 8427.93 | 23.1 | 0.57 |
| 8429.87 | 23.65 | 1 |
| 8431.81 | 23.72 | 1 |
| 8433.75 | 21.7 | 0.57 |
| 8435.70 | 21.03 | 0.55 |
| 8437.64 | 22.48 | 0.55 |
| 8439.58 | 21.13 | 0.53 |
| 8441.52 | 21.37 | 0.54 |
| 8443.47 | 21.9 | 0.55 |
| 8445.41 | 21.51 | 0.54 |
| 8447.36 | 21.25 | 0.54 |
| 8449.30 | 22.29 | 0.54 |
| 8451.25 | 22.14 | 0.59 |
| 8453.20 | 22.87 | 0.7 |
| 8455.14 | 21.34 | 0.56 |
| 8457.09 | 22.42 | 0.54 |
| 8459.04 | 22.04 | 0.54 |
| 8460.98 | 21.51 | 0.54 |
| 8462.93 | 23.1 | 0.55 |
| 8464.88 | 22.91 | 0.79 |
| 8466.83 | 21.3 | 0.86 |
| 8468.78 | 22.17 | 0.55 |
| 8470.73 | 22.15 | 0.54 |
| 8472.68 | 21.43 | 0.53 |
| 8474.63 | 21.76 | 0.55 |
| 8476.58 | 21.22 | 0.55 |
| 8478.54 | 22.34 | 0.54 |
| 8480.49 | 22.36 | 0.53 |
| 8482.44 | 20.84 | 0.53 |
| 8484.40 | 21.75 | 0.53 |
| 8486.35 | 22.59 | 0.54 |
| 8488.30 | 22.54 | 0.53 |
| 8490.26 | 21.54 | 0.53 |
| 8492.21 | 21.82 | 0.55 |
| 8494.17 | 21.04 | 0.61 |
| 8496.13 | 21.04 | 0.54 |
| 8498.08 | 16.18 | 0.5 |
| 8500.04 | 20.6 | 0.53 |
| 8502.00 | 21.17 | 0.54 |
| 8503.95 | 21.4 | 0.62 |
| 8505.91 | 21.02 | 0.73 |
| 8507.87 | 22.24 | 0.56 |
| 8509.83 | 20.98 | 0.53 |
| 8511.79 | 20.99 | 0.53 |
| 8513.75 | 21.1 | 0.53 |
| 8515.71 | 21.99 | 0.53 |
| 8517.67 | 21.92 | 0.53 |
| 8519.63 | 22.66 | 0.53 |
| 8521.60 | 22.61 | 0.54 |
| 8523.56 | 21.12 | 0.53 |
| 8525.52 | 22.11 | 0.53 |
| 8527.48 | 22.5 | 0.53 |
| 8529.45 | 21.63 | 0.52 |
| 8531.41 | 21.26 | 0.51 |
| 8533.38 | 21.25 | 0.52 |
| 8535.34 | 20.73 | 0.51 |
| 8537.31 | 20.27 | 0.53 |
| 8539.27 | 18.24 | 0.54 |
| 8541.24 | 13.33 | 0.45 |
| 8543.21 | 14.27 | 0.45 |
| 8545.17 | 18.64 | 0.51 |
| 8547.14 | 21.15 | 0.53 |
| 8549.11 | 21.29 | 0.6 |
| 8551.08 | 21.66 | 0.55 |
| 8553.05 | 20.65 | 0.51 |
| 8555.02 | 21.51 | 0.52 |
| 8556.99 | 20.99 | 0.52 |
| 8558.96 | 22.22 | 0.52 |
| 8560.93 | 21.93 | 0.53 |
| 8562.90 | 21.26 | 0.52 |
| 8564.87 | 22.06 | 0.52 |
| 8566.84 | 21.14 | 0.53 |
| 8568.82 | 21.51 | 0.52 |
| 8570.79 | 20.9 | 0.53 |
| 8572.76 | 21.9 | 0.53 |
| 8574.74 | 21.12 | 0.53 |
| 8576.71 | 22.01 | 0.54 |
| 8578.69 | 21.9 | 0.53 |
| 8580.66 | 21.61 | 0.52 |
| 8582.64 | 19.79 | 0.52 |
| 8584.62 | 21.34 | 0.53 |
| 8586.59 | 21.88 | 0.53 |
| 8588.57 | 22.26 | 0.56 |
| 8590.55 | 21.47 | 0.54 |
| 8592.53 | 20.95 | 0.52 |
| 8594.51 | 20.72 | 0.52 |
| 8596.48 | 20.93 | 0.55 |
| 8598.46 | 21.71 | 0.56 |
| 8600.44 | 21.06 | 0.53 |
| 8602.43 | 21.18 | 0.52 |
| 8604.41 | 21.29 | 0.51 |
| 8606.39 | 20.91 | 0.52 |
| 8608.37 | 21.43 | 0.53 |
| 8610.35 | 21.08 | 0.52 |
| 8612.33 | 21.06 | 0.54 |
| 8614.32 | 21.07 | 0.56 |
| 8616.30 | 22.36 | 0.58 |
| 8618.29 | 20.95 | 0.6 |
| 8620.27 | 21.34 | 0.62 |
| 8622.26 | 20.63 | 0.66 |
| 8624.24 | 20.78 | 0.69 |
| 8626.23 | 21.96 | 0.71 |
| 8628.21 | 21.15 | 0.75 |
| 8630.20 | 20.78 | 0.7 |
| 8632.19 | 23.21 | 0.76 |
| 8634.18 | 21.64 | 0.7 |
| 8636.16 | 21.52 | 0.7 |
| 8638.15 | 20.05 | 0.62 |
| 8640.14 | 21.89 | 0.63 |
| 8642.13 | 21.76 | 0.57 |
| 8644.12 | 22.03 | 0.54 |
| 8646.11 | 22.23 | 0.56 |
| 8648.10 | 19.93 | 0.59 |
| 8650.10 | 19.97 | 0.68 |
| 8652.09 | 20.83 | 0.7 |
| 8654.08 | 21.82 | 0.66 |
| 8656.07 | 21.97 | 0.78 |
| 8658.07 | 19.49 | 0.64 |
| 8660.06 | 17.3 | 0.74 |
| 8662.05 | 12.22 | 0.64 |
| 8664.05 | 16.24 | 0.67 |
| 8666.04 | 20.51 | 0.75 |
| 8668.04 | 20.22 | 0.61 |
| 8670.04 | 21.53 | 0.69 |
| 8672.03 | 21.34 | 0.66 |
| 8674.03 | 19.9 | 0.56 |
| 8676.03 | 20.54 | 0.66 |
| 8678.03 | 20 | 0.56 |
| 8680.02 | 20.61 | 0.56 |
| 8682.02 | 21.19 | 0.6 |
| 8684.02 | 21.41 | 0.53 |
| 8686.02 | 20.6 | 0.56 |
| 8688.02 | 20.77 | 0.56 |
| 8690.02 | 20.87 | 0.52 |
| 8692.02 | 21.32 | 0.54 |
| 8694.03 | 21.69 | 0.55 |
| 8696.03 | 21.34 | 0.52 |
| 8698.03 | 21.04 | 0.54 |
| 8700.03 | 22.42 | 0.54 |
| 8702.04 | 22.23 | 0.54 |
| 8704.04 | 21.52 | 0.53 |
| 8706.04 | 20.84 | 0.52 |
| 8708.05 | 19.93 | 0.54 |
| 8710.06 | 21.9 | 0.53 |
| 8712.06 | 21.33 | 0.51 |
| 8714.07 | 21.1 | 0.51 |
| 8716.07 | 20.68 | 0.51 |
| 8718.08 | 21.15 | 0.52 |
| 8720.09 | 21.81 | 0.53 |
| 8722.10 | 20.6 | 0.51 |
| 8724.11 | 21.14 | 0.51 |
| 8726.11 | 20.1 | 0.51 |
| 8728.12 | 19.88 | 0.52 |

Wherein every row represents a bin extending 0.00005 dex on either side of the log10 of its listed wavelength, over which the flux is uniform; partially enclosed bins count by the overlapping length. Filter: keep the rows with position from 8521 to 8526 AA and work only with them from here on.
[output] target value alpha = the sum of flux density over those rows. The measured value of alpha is 66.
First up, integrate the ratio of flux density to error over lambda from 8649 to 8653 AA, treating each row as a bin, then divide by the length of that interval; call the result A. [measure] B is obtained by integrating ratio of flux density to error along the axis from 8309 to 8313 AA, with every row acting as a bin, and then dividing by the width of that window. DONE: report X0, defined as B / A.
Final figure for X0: 1.22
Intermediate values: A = 30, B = 36.2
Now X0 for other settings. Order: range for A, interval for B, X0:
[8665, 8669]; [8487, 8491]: 1.38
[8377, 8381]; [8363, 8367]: 0.91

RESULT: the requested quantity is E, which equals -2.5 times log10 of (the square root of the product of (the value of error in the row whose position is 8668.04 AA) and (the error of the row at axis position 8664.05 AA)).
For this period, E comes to 0.486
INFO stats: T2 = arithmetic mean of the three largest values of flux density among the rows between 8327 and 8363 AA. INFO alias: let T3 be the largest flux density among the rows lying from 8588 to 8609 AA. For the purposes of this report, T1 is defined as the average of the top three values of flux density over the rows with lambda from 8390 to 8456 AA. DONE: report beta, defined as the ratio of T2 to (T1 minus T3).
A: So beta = 18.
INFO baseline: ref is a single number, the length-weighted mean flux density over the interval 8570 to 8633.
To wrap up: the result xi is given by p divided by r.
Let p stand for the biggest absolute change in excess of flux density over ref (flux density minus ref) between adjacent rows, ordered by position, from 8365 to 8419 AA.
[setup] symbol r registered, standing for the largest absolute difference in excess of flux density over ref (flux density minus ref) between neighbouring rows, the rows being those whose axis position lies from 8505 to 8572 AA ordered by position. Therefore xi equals 0.3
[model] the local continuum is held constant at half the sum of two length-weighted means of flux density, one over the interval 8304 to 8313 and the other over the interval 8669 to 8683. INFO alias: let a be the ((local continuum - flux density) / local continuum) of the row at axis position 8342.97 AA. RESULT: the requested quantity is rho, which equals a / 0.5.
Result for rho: -0.146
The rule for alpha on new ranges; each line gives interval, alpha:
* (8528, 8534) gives 64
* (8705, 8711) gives 63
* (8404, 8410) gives 68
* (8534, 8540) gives 59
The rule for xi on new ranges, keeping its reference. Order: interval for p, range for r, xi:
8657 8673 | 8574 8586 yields 2.8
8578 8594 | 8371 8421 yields 1.4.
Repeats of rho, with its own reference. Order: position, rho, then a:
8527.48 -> -0.072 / -0.036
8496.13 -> 0.062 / 0.031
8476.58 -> 0.045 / 0.023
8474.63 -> -0.004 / -0.002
